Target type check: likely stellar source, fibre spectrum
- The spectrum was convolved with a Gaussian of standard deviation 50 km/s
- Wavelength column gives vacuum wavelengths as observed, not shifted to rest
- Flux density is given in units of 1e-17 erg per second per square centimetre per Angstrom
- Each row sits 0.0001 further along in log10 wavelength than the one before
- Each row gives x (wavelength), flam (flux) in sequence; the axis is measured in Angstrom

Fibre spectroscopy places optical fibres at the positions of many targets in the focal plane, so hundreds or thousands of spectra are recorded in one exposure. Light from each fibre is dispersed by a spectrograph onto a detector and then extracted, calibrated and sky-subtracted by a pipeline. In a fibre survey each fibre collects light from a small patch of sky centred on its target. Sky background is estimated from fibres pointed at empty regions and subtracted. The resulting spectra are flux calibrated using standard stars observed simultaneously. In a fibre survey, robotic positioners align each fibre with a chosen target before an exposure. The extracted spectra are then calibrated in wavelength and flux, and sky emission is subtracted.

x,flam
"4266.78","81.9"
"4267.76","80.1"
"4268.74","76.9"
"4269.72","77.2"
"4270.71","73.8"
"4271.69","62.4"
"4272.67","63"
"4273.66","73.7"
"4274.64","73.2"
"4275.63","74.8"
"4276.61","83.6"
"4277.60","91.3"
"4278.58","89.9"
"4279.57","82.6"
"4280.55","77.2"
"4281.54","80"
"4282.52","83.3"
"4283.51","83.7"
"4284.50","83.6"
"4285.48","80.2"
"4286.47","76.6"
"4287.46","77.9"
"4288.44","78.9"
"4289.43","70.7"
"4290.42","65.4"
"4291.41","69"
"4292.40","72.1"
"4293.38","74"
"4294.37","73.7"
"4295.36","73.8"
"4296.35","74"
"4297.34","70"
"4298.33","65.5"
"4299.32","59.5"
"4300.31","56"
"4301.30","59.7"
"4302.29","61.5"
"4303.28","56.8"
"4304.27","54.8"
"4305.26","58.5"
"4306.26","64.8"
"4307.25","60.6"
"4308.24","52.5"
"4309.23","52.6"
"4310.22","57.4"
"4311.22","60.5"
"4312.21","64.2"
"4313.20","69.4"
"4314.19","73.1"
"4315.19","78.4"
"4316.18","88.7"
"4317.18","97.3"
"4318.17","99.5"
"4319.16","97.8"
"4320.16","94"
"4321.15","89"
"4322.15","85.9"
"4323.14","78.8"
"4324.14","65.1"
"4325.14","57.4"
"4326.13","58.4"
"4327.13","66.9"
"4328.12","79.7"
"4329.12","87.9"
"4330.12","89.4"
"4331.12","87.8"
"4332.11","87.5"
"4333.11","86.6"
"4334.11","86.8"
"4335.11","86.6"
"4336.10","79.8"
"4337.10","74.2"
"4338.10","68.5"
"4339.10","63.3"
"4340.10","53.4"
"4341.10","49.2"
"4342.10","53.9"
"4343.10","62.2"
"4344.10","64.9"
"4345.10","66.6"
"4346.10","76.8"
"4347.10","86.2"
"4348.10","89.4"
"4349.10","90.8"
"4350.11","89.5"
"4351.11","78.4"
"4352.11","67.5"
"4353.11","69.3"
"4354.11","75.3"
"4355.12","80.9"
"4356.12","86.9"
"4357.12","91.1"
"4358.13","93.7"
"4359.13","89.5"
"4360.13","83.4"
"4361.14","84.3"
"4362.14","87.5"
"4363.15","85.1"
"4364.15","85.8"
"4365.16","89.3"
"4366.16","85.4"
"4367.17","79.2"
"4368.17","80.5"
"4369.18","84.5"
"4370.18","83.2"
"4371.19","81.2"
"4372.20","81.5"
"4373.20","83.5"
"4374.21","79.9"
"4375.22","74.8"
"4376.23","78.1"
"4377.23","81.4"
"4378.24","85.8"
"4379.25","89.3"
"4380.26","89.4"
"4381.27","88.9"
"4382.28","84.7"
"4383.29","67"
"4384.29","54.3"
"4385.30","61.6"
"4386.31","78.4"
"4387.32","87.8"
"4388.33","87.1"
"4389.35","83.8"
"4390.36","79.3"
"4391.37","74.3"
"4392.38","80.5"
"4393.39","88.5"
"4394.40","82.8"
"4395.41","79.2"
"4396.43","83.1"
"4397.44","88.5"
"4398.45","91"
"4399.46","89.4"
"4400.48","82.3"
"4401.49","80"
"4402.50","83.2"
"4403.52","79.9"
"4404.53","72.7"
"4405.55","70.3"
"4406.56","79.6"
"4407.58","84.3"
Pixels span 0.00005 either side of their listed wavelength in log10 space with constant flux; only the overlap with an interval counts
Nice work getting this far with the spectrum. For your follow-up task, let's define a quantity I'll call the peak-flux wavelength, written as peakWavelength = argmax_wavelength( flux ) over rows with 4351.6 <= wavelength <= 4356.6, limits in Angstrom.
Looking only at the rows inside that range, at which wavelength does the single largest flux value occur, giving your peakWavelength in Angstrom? 4356.12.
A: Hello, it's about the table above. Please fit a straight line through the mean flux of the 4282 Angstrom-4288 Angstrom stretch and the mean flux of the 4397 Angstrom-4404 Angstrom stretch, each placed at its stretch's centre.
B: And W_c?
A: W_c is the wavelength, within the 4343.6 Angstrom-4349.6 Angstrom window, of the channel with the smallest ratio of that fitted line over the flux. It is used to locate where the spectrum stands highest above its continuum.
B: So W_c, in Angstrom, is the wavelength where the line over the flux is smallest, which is 4349.10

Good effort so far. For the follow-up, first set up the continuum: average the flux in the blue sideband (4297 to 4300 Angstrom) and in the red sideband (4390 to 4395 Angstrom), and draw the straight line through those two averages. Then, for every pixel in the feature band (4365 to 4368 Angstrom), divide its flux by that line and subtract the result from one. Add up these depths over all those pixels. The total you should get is -0.32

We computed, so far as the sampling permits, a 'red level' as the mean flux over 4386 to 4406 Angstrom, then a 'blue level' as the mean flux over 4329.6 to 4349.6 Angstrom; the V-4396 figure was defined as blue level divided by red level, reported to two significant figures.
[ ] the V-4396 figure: 0.92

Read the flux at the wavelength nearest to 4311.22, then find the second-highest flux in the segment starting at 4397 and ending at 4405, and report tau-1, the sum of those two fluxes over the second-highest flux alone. 1.68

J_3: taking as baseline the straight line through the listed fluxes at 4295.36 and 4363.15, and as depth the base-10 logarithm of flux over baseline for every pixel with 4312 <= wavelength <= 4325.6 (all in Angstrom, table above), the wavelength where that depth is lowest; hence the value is 4325.14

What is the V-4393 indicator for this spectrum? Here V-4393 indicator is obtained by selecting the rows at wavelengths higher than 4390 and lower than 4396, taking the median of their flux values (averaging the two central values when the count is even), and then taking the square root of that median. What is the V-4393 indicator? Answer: 8.9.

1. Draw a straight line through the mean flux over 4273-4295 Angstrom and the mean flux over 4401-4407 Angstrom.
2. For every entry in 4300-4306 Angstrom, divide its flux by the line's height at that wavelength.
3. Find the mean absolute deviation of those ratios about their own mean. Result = 0.026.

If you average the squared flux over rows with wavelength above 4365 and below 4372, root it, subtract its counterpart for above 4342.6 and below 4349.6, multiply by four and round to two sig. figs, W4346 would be 23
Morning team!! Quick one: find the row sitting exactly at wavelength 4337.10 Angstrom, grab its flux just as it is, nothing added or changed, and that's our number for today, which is 74.2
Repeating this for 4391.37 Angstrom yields 74.3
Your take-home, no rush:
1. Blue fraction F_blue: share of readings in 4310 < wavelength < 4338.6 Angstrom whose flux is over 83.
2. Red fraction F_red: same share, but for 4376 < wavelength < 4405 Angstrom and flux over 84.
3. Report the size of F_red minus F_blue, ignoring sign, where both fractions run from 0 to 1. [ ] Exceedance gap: 0.10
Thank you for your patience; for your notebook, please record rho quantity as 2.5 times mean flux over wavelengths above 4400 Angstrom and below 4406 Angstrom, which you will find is 195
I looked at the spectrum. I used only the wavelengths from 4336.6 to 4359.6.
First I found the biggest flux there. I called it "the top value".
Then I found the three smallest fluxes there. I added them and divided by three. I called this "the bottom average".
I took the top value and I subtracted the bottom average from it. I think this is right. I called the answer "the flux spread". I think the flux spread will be 41.5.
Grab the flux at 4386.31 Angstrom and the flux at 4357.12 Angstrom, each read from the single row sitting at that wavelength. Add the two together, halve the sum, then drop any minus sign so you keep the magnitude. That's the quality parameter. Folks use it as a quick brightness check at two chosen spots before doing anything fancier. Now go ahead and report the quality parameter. 85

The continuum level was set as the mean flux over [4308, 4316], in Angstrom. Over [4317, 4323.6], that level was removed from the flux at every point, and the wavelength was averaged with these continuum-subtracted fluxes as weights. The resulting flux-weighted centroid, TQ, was 4319.7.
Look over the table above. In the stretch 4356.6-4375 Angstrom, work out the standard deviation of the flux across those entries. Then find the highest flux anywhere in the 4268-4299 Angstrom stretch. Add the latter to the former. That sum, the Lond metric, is 95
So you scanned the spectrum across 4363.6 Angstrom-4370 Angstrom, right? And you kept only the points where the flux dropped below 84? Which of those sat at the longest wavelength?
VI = 4368.17 Angstrom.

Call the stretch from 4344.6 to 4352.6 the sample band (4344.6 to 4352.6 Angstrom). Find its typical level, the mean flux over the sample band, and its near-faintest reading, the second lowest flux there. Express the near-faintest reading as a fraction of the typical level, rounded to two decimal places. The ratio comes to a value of 0.84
